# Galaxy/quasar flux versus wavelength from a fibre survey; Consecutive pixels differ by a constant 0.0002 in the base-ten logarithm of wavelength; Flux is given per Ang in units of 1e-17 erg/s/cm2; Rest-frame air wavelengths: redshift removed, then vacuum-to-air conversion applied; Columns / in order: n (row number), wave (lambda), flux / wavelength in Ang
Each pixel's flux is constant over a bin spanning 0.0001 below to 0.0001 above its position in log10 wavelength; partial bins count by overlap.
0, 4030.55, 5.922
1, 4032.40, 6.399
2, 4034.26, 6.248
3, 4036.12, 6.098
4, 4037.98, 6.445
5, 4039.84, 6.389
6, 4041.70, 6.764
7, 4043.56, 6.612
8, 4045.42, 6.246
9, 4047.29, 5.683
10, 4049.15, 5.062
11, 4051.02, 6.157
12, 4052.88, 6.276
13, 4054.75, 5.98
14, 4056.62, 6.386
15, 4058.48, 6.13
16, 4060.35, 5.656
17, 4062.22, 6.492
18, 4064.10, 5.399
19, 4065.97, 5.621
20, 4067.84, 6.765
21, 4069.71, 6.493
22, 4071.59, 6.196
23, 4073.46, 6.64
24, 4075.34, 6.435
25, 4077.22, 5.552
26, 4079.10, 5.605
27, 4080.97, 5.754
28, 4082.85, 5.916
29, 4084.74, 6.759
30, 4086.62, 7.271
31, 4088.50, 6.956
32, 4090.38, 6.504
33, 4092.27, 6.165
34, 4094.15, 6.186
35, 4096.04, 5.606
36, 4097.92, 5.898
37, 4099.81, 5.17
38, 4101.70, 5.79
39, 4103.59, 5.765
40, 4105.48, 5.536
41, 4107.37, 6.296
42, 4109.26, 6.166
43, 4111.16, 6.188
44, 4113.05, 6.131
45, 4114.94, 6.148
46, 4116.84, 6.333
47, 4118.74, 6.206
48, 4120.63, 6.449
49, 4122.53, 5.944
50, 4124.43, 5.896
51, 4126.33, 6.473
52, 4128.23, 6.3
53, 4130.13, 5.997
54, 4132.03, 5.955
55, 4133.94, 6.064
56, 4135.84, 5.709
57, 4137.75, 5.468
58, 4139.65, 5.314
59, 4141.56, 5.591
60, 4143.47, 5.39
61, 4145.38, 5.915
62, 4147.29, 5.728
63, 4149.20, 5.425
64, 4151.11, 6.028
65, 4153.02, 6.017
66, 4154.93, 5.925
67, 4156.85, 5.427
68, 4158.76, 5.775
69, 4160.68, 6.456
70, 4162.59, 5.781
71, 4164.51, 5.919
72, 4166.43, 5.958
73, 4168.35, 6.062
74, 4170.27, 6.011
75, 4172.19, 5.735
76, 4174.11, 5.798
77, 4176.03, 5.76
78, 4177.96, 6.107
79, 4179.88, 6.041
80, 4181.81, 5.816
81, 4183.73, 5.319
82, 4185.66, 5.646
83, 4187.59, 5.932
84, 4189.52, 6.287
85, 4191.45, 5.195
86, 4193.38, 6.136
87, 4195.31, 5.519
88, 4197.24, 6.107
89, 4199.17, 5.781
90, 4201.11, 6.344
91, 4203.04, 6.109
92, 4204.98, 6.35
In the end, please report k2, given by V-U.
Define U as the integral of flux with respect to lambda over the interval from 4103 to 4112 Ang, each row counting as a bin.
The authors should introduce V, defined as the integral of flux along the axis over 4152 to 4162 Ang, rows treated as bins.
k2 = 5.2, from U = 54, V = 59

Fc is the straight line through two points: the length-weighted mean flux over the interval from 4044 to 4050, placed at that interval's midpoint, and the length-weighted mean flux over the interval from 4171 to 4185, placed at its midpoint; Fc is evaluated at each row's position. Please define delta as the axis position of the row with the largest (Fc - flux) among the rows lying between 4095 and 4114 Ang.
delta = 4099.81 Ang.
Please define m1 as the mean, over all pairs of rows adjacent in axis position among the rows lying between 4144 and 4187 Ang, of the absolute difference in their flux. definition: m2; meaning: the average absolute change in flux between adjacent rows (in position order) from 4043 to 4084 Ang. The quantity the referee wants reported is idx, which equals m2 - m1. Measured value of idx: 0.2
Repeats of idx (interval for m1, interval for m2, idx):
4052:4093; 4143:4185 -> -0.2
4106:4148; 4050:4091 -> 0.2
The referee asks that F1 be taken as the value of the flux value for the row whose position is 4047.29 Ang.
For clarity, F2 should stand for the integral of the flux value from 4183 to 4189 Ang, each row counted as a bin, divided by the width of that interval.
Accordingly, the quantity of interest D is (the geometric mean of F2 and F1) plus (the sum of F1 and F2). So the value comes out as 17.1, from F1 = 5.683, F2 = 5.69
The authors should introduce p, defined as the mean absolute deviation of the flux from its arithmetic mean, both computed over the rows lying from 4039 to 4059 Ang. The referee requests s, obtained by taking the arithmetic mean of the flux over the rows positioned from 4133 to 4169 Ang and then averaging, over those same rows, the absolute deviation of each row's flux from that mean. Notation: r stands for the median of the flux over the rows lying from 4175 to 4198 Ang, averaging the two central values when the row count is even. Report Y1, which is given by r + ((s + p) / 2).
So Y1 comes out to 6.15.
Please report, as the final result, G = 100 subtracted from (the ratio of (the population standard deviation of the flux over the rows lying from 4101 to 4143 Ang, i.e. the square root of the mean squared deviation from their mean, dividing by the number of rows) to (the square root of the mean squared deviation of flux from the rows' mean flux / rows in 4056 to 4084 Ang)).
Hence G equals -99.3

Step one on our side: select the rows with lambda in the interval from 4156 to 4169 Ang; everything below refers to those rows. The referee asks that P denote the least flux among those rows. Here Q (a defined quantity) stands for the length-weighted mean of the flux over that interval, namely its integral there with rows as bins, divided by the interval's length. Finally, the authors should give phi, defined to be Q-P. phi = 0.49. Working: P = 5.427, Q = 5.91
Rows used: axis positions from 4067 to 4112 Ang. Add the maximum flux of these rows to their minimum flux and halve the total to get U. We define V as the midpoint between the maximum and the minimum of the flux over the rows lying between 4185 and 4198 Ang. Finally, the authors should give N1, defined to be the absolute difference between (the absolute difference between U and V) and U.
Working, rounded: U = 6.22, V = 5.74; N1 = 5.741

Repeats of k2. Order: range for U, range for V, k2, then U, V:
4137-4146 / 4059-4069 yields 10.3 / 50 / 60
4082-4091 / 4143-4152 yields -8.8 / 60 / 51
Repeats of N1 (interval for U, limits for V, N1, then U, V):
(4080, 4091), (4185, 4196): 5.741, 6.51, 5.74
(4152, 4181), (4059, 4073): 5.801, 5.94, 6.08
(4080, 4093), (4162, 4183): 5.921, 6.51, 5.92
